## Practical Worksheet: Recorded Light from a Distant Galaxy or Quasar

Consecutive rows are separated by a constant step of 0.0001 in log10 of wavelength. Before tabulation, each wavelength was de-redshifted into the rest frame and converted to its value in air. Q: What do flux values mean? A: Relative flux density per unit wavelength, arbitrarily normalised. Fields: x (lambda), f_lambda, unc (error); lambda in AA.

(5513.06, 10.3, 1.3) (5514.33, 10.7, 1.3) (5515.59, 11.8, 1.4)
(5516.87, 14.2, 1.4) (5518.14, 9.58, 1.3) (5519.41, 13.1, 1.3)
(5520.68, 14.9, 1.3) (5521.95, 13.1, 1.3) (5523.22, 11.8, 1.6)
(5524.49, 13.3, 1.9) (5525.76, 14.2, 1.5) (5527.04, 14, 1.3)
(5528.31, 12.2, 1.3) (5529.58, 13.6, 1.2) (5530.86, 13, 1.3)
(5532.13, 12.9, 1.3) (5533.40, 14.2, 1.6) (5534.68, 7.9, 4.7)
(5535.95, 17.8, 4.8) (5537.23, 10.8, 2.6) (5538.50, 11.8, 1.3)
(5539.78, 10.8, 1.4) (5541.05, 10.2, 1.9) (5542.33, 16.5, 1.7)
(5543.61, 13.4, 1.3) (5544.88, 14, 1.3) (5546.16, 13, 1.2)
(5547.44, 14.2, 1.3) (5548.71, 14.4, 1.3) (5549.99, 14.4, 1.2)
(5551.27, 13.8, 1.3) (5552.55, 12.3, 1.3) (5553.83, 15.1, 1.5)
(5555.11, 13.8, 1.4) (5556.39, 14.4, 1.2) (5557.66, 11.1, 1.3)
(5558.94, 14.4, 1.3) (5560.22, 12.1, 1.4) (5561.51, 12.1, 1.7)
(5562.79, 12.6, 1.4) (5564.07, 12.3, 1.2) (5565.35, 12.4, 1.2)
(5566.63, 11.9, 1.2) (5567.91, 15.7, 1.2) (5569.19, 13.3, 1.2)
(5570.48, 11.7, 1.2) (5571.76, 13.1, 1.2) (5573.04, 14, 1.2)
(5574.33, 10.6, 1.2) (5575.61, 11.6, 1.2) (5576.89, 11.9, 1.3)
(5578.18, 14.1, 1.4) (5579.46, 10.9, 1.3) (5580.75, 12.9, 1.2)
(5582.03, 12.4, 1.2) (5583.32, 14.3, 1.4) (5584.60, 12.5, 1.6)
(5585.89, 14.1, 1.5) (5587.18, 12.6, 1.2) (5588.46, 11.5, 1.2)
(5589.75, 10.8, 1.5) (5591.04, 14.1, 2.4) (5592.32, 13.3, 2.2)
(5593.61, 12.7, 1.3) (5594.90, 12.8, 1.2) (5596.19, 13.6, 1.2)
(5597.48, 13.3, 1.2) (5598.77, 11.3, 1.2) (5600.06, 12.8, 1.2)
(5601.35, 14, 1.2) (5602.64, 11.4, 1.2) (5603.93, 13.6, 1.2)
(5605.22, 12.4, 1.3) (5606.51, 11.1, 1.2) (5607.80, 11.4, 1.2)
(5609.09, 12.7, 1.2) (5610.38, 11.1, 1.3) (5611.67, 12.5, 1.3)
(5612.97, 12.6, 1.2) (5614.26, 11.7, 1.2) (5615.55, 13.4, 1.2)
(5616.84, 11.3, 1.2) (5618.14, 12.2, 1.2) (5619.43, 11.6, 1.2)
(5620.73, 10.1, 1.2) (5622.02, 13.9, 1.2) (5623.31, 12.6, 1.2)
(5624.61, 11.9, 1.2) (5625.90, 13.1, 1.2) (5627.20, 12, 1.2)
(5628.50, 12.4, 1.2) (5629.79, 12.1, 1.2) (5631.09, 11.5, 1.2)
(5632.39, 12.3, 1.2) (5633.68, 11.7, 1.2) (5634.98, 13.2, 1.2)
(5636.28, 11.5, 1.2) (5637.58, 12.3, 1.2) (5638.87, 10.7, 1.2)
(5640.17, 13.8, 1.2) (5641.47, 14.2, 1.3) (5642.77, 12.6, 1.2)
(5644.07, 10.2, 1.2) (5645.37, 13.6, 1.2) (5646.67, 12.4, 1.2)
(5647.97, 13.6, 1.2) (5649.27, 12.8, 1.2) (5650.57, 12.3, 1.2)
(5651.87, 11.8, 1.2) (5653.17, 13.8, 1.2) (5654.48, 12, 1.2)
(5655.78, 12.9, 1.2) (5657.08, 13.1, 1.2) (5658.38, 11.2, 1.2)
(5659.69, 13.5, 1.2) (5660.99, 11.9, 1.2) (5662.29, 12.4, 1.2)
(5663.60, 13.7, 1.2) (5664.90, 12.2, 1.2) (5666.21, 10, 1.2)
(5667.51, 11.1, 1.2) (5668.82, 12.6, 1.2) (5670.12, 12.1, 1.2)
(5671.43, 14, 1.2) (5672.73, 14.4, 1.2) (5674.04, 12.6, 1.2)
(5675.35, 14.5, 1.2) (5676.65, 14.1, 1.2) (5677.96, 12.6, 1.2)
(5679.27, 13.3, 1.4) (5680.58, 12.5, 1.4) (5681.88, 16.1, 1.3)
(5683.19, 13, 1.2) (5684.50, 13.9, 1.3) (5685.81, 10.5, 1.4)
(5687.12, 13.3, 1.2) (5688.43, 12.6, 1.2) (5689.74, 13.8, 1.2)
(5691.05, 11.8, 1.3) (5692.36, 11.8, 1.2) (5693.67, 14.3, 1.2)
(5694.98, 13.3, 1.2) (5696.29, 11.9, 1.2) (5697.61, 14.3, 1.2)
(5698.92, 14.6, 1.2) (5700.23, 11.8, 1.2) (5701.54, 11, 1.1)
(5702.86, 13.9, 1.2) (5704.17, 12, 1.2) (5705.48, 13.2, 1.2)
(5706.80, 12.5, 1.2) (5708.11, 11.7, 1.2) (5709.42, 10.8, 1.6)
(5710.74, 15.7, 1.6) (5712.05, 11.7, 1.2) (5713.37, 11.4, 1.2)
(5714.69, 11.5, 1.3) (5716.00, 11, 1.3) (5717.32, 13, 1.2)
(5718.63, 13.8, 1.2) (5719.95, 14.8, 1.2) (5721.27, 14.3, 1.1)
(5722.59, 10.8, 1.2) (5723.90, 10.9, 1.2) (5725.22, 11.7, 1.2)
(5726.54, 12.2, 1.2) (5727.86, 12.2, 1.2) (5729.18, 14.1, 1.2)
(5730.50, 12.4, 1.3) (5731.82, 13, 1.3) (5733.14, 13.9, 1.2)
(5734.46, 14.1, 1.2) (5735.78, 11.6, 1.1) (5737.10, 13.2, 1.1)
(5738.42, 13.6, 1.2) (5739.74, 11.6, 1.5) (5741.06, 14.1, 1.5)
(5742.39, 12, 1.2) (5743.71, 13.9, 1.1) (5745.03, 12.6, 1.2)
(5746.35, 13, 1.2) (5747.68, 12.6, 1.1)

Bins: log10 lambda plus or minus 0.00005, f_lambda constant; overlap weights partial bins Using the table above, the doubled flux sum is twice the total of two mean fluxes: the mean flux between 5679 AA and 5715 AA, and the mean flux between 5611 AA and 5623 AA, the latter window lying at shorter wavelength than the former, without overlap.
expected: 49.9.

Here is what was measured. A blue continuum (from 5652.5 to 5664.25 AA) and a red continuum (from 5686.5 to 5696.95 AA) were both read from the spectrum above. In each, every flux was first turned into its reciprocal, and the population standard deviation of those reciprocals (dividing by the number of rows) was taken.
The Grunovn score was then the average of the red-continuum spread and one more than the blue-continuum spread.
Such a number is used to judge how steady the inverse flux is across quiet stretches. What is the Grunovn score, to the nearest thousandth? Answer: 0.505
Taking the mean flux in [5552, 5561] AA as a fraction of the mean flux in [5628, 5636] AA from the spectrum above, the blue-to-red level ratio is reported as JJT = 1.09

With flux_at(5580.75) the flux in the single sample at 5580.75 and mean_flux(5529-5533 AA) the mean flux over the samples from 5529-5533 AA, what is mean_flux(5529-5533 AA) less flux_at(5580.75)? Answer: 0.3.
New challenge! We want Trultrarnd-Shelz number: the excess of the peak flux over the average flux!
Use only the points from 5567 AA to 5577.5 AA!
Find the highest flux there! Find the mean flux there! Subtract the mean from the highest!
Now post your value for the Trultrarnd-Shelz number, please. 3.0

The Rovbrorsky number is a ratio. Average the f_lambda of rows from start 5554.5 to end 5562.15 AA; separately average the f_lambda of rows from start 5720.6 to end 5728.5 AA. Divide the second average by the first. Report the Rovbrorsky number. 0.926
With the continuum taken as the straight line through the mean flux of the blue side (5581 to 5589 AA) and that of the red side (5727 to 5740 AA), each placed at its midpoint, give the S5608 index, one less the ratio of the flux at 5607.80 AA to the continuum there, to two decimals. 0.12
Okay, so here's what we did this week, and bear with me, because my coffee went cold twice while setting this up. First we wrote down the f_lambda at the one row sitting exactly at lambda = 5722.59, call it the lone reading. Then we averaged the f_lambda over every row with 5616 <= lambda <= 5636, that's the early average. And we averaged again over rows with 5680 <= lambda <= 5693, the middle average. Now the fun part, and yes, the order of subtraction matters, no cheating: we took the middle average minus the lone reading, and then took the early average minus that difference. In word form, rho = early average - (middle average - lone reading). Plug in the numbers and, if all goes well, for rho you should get 10.0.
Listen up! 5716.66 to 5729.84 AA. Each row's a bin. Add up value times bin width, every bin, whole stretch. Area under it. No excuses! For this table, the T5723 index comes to 168.4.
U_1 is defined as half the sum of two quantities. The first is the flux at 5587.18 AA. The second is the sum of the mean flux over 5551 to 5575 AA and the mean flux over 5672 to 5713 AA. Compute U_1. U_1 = 19.3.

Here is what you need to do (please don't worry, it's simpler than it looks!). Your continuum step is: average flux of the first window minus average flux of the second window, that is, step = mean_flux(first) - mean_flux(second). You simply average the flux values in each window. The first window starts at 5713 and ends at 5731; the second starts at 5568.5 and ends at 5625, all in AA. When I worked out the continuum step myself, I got 0.0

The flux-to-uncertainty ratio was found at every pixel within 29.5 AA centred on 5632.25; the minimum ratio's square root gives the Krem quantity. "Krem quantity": 2.90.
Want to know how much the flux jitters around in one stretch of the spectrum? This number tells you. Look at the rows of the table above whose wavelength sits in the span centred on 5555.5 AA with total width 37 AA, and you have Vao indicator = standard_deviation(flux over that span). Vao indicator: 1.5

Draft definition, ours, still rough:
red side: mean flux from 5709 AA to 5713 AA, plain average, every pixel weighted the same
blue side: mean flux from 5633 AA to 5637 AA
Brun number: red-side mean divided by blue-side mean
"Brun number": 1.05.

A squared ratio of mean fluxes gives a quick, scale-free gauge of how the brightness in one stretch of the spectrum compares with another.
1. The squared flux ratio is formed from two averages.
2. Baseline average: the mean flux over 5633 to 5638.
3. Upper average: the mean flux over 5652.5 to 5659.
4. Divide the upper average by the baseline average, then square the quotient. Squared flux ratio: 1.07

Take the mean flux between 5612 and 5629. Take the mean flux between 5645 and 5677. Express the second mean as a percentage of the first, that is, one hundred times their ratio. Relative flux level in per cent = 104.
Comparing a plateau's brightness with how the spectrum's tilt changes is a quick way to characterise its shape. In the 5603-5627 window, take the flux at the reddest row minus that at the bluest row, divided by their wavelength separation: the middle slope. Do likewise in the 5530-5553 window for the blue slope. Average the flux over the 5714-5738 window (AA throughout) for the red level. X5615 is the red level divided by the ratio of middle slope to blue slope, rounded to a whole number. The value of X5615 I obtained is 18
